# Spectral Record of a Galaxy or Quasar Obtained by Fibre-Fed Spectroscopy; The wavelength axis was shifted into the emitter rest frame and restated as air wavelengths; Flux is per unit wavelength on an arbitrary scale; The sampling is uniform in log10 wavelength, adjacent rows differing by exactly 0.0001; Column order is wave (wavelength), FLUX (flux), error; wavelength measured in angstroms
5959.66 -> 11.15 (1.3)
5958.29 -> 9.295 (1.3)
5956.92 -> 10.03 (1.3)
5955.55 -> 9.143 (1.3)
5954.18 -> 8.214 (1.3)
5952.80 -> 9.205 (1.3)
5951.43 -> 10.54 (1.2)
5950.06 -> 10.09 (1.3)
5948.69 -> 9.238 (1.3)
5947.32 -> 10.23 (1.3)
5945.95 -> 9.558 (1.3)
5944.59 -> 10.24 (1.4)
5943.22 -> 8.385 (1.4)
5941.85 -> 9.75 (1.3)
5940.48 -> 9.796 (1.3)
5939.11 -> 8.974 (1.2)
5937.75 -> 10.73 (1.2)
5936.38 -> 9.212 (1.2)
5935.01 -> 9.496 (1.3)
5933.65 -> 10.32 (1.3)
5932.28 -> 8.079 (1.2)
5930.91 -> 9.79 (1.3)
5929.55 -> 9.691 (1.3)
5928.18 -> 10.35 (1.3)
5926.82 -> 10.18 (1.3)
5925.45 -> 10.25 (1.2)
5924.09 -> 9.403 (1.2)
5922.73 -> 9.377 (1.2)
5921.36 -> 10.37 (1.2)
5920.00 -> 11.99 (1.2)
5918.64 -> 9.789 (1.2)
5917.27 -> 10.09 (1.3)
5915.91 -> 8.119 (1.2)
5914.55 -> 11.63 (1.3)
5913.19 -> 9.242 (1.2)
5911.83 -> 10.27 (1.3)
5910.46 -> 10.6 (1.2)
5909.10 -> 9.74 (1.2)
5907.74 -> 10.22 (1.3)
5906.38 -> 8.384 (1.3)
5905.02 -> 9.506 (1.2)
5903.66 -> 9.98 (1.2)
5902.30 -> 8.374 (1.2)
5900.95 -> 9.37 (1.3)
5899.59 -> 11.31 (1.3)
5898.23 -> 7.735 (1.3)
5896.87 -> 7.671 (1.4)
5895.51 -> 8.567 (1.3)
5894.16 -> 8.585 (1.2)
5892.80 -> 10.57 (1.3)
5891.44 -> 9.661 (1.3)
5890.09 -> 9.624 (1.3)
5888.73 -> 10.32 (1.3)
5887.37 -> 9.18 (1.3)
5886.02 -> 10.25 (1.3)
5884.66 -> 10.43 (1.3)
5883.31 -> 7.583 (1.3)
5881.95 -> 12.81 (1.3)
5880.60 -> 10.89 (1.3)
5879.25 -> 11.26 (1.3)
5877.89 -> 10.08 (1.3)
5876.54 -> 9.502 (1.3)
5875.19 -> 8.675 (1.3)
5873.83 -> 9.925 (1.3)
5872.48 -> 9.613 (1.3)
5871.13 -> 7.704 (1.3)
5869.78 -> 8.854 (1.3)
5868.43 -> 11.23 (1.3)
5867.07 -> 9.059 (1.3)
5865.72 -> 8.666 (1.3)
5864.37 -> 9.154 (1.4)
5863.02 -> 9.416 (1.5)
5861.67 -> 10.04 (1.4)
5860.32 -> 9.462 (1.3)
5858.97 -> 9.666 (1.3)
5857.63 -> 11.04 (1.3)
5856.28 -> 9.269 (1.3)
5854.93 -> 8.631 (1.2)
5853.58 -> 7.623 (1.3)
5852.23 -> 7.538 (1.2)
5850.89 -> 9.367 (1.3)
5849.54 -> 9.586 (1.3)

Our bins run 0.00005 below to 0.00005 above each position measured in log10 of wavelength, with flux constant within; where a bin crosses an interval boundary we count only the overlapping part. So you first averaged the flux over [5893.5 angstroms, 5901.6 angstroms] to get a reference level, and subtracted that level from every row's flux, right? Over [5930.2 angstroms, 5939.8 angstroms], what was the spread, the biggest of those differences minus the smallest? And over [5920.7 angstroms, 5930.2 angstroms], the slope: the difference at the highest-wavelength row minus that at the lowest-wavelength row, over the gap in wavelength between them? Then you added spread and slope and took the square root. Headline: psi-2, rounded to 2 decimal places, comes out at 1.60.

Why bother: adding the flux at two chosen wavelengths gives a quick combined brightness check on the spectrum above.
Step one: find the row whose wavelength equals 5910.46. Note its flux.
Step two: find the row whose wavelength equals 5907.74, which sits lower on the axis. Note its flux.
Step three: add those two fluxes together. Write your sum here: 20.8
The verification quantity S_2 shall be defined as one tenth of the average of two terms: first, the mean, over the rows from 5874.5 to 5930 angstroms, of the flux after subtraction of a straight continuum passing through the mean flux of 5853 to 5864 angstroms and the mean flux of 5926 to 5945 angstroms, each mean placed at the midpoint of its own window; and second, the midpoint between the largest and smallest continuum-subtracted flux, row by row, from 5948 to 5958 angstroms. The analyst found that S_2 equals 0.00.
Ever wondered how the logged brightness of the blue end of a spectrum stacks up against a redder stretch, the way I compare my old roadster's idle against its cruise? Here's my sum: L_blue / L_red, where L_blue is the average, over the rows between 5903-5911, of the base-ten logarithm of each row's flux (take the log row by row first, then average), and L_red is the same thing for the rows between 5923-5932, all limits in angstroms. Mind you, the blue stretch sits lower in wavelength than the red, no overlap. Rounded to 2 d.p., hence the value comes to 0.99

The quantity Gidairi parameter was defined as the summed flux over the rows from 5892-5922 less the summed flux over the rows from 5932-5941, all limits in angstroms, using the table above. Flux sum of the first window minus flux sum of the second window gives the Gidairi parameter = 146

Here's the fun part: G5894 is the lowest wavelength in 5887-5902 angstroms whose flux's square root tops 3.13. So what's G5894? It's 5888.73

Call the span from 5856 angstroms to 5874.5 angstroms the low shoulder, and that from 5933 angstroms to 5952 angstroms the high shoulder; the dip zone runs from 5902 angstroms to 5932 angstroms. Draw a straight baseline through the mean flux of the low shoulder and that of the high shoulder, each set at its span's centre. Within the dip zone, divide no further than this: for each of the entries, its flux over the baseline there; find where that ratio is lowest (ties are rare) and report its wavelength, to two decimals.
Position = 5915.91 angstroms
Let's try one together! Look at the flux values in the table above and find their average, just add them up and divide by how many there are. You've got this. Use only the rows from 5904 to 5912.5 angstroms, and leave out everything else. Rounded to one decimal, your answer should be 9.8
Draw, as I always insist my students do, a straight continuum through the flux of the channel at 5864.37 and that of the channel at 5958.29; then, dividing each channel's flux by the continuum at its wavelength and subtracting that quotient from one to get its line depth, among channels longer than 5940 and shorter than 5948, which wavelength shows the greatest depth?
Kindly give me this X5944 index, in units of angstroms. 5943.22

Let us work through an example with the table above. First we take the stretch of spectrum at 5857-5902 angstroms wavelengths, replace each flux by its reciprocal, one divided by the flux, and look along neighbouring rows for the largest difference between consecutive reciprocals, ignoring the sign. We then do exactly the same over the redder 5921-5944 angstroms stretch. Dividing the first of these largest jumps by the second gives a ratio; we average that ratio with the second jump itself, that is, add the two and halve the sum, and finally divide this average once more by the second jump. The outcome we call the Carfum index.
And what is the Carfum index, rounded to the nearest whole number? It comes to 38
